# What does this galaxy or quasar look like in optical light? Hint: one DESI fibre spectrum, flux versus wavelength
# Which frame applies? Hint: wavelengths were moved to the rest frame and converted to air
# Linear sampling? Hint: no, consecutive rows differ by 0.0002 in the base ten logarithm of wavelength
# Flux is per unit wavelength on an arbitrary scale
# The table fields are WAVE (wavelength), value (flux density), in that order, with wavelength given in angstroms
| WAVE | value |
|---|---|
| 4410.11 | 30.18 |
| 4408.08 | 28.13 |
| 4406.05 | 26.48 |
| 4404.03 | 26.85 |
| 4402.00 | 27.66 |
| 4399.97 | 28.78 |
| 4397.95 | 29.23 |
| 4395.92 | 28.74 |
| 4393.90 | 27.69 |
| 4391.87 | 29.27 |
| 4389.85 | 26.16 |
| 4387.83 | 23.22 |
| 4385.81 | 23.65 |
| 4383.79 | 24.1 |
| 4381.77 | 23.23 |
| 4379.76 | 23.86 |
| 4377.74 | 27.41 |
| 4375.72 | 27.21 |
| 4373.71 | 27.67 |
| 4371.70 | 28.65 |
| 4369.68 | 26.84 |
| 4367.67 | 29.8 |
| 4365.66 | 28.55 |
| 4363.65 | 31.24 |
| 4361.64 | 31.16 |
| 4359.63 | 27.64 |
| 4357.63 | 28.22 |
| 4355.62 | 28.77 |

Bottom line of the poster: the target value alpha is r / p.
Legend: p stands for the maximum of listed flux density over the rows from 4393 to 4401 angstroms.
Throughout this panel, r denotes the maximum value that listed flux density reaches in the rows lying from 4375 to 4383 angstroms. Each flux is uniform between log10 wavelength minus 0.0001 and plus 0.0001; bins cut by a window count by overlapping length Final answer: 0.94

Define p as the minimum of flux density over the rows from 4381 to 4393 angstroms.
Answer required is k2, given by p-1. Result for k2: 22.2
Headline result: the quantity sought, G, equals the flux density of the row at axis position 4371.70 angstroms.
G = 28.65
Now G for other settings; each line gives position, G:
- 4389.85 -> 26.16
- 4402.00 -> 27.66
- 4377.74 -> 27.41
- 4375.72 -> 27.21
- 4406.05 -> 26.48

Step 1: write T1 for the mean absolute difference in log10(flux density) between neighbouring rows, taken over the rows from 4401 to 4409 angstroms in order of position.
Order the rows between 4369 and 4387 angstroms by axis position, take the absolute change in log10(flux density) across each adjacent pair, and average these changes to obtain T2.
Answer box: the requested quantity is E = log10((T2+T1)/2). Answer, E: -1.77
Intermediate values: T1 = 0.0151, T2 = 0.019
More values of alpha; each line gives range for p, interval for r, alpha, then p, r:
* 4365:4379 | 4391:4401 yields 0.98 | 29.8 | 29.27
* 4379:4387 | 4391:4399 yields 1.21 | 24.1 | 29.27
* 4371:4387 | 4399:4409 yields 1.00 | 28.65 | 28.78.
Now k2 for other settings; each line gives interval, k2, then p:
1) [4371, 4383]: 22.2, 23.23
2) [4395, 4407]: 25.5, 26.48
